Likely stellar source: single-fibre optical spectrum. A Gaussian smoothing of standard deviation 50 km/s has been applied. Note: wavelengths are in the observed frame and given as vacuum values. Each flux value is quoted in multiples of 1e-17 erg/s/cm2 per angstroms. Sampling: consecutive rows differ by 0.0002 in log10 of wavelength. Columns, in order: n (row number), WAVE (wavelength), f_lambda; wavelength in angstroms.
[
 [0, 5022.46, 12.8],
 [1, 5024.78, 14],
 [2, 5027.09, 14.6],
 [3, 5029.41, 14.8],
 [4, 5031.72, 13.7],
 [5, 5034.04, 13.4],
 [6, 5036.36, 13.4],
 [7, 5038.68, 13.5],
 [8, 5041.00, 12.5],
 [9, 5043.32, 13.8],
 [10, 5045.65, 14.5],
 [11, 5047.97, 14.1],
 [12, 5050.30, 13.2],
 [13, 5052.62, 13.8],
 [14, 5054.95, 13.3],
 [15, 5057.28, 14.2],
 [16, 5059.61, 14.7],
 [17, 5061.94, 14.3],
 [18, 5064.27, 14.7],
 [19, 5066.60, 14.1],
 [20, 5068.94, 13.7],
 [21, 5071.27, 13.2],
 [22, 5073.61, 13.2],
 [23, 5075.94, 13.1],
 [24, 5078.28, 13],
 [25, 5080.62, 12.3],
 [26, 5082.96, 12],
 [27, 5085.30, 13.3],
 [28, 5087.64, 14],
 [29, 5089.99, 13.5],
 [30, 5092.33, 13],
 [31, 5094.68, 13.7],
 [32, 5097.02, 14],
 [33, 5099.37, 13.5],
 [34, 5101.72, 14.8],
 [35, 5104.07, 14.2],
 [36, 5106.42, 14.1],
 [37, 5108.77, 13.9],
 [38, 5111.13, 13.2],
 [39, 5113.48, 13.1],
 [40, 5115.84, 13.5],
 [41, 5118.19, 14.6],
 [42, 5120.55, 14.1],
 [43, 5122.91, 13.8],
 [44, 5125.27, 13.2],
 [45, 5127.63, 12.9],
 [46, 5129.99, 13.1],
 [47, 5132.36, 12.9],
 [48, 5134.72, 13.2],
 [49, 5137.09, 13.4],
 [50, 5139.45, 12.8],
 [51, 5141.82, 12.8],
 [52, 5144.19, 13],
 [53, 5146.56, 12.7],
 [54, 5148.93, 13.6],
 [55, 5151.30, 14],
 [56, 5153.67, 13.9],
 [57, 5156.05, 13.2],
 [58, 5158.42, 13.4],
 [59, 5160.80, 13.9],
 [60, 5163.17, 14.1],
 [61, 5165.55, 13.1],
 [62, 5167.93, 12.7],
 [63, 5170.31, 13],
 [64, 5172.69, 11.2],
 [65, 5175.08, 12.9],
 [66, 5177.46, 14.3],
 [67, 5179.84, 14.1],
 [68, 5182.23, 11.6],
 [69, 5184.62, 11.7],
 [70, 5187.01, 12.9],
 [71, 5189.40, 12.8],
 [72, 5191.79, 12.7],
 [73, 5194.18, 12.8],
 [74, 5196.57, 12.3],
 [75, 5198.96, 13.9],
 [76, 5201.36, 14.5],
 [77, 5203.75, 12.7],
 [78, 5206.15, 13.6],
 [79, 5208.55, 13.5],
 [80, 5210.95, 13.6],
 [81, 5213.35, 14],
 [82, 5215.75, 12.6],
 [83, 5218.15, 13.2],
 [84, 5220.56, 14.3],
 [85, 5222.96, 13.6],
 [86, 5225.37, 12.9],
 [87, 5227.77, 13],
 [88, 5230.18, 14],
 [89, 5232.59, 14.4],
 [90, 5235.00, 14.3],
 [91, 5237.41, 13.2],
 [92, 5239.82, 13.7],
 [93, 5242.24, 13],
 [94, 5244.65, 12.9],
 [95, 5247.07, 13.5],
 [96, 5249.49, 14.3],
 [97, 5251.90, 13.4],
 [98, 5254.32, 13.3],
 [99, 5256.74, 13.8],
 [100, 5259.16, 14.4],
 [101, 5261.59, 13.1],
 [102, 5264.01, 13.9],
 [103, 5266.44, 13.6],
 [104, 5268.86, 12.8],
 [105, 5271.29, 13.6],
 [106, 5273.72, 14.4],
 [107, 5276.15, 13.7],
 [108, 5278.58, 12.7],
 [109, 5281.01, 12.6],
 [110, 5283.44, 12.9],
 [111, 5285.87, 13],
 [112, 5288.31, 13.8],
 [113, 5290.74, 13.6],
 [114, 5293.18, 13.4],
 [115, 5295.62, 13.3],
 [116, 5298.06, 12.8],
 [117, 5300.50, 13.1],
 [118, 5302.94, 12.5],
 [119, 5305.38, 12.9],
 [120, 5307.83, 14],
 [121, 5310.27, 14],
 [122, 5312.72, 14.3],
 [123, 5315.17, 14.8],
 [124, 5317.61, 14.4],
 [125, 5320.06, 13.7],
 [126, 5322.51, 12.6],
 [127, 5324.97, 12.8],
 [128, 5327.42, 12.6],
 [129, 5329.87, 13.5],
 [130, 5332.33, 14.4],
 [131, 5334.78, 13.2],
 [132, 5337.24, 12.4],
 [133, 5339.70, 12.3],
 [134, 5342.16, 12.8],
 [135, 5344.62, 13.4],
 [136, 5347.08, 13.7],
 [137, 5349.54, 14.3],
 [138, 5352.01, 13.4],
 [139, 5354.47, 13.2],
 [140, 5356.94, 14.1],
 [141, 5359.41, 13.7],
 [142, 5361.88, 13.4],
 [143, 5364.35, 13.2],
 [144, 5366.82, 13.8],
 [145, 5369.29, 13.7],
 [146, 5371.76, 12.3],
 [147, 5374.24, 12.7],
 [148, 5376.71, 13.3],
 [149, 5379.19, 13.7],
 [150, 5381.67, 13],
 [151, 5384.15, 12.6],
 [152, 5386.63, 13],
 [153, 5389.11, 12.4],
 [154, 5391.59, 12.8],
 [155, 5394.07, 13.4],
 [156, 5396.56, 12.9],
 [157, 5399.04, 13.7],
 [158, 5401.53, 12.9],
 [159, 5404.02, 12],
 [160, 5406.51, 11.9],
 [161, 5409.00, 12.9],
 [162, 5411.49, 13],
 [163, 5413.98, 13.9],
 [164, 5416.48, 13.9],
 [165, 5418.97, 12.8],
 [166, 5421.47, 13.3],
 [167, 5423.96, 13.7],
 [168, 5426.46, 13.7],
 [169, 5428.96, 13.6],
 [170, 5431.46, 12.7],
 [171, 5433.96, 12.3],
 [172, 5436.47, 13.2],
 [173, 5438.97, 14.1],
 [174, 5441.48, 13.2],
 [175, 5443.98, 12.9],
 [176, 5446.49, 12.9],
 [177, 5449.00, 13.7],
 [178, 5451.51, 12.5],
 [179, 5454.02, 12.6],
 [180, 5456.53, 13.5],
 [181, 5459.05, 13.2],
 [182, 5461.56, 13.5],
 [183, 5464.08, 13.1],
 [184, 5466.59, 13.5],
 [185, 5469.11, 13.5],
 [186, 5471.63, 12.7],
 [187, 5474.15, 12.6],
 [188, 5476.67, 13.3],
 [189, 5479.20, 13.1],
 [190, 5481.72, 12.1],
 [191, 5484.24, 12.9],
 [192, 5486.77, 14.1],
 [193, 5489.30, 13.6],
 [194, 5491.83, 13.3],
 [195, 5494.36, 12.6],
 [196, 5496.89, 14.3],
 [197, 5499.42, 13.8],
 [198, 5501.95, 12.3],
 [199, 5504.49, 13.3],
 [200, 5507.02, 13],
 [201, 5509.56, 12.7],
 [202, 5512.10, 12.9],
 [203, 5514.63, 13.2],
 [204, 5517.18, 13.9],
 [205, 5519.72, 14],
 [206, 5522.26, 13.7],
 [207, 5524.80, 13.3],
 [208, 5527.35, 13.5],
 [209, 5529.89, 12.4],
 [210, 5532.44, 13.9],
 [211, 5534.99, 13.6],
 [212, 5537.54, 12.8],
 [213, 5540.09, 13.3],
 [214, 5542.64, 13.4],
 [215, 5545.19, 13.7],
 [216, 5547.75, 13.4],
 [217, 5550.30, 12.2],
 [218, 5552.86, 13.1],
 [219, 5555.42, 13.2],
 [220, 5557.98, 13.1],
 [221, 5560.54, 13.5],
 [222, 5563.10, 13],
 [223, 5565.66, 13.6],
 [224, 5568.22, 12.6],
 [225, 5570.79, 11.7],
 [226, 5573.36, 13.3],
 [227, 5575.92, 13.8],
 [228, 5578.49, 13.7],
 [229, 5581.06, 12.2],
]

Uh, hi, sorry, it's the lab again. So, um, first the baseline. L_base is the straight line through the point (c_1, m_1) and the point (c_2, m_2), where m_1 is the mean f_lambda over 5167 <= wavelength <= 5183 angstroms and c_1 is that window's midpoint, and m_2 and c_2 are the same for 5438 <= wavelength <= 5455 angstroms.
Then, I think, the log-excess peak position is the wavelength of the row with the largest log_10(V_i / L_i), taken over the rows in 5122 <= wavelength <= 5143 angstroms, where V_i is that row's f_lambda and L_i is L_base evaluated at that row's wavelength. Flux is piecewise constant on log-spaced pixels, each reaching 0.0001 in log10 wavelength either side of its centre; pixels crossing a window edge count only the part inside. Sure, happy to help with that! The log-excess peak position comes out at 5122.91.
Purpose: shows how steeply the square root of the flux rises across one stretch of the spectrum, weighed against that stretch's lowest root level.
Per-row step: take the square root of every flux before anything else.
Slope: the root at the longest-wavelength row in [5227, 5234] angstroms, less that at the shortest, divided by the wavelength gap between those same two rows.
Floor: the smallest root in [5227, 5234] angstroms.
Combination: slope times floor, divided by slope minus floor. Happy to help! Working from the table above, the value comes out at -0.040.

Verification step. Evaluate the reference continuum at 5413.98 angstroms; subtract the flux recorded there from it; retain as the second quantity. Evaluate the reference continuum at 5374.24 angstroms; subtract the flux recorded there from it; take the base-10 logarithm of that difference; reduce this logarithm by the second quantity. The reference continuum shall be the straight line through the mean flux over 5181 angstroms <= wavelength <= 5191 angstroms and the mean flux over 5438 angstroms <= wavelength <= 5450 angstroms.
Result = 0.23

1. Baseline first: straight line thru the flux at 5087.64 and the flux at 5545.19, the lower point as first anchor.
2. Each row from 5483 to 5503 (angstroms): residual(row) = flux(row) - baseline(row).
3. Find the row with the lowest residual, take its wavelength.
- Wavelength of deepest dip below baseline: 5501.95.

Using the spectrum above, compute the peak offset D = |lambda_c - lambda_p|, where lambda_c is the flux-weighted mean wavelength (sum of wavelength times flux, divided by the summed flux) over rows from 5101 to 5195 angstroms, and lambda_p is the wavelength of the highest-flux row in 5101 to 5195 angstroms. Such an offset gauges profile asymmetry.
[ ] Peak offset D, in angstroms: 45.3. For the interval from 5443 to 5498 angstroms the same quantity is 26.4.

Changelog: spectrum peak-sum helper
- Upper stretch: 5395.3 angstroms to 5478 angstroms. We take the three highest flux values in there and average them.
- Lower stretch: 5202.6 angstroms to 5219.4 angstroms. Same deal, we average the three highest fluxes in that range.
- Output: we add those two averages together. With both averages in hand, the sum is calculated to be 27.7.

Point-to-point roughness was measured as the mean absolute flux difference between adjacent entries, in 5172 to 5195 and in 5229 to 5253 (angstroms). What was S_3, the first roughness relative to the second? 1.4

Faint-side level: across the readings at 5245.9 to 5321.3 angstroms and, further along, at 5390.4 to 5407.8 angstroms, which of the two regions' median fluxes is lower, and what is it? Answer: 12.9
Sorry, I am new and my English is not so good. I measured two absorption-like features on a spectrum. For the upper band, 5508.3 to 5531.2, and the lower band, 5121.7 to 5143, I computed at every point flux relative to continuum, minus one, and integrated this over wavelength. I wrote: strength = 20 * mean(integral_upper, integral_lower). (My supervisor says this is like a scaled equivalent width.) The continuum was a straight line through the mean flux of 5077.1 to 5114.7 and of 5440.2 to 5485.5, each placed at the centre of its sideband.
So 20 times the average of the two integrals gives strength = 1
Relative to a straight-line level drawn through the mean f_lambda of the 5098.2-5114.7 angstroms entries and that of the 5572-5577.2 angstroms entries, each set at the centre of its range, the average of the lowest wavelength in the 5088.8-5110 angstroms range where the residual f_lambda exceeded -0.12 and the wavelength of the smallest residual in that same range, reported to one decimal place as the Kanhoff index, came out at 5094.7 angstroms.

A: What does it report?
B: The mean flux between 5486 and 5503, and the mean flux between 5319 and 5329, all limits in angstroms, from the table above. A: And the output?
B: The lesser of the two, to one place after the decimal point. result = 12.9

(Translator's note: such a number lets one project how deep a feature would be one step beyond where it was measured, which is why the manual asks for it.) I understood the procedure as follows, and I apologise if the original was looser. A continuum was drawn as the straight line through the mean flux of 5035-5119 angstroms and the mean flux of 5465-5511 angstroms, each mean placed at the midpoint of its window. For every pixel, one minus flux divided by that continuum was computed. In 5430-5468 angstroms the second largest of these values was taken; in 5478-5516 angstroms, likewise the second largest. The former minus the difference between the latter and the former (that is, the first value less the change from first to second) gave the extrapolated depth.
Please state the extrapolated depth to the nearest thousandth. 0.042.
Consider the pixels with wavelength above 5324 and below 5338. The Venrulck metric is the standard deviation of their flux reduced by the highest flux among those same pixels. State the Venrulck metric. -13.7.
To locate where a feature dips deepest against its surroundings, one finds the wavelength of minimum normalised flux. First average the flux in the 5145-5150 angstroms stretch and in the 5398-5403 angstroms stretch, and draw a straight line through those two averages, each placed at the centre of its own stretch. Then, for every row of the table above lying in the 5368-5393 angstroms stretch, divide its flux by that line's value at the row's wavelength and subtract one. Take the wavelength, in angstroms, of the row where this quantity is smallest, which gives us 5371.76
